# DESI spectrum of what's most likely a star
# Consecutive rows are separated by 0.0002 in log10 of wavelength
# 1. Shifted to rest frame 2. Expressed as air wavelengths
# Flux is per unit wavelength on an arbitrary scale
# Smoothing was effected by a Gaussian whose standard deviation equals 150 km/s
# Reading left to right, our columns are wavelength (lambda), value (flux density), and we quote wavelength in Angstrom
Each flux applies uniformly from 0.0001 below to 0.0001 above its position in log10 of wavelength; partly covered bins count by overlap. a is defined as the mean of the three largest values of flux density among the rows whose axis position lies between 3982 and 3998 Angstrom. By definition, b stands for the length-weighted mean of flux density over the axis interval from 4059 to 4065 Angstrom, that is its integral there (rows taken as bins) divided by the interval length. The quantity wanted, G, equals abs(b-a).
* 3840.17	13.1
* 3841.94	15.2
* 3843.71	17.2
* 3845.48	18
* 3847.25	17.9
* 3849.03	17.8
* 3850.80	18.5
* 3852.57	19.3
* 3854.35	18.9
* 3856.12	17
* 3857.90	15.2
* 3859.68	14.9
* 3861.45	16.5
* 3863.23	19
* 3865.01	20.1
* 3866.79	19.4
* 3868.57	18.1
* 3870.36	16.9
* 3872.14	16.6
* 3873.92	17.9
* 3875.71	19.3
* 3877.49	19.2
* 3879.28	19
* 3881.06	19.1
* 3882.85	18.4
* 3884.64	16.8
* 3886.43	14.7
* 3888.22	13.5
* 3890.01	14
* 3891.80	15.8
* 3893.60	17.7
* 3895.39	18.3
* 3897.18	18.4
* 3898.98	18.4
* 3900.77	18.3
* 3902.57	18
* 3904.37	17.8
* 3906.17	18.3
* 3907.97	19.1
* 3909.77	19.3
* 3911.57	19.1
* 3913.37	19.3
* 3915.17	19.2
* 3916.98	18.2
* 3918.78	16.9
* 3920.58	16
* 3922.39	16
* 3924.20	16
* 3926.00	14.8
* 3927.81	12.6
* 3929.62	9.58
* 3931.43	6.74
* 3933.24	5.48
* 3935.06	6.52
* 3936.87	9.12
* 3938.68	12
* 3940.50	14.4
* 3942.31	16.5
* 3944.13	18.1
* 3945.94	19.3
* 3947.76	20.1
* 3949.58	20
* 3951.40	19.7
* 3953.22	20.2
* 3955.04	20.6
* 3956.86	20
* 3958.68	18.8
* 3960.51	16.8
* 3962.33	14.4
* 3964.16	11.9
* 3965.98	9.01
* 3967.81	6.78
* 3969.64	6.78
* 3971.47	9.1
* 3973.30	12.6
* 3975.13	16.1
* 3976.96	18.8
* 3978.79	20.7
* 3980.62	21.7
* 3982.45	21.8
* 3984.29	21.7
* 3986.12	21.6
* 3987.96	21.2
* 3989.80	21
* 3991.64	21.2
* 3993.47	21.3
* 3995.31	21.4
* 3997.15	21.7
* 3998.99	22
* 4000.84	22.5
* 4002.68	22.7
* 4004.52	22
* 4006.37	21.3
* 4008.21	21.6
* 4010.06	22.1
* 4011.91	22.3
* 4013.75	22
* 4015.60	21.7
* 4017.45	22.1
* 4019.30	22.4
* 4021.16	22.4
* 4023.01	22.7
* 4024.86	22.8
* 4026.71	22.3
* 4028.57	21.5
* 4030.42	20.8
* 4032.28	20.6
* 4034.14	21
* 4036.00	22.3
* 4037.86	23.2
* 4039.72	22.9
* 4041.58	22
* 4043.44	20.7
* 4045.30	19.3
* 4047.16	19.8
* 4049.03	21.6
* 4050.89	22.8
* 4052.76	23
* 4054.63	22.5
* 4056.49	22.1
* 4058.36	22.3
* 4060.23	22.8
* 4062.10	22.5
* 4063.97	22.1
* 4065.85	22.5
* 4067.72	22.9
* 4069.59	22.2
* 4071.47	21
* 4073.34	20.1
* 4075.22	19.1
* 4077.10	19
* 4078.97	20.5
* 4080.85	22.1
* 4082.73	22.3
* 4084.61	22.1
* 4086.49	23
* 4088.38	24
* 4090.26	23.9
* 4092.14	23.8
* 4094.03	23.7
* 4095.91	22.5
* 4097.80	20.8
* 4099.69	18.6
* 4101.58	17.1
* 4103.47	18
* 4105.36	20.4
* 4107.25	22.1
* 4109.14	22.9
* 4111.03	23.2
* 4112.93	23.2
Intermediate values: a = 21.7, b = 22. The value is 0.7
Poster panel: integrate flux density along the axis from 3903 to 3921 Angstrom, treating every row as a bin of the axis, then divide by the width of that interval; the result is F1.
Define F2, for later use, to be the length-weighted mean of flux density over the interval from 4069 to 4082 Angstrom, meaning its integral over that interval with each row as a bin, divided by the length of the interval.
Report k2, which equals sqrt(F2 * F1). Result 19.4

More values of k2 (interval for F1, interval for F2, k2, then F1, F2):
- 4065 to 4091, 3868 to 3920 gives 19.7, 21.7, 17.8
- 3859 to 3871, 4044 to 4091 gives 19.8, 17.9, 21.8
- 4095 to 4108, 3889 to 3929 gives 18.5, 19.9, 17.3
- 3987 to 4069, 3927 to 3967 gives 17.9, 21.9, 14.6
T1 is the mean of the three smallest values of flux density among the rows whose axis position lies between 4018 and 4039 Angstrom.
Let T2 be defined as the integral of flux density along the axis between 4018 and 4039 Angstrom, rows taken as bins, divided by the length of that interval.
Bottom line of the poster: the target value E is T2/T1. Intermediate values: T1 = 21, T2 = 22.0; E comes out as 1.06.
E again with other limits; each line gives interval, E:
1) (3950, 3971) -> 1.99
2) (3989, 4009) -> 1.03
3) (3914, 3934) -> 1.91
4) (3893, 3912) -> 1.03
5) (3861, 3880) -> 1.10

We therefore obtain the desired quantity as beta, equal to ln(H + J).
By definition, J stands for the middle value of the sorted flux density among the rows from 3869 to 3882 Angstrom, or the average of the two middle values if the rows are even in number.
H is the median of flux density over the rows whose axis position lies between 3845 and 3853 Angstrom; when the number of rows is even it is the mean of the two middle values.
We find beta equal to 3.61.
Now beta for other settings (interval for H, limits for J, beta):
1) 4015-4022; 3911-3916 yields 3.72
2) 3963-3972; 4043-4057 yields 3.43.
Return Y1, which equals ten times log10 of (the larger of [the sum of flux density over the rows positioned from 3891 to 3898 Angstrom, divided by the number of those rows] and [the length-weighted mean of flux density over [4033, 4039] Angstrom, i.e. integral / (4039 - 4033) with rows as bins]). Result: 13.4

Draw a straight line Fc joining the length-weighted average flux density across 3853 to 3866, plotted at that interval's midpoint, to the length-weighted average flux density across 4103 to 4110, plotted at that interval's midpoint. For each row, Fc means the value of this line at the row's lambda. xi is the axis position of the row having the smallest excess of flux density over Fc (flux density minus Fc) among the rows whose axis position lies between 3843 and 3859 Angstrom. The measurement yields 3857.90 Angstrom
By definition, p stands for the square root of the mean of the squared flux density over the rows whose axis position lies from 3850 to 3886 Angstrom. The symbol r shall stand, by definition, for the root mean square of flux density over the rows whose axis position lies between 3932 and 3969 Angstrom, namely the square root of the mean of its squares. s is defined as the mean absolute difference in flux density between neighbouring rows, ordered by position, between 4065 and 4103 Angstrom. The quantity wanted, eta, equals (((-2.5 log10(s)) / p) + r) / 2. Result 7.9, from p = 18.1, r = 15.8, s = 0.9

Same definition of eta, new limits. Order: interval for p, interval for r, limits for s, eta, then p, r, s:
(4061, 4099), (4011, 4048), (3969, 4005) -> 10.9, 22.1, 21.8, 1.0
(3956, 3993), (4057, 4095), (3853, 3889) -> 11.1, 17.4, 22.1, 1.1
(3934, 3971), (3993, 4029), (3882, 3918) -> 11.0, 15.9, 22.0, 0.7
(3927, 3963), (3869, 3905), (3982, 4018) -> 8.8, 15.9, 17.5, 0.3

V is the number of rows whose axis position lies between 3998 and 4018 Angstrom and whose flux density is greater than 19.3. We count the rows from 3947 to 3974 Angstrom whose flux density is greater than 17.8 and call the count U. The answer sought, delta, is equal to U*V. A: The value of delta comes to 77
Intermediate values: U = 7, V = 11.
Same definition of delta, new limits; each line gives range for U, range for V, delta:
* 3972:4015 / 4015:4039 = 273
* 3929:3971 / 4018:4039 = 99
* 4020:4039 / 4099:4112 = 40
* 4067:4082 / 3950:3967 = 32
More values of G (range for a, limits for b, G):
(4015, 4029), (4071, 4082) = 2.3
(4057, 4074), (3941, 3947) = 4.9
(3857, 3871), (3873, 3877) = 0.8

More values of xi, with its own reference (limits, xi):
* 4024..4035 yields 4032.28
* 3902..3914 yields 3904.37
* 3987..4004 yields 3989.80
